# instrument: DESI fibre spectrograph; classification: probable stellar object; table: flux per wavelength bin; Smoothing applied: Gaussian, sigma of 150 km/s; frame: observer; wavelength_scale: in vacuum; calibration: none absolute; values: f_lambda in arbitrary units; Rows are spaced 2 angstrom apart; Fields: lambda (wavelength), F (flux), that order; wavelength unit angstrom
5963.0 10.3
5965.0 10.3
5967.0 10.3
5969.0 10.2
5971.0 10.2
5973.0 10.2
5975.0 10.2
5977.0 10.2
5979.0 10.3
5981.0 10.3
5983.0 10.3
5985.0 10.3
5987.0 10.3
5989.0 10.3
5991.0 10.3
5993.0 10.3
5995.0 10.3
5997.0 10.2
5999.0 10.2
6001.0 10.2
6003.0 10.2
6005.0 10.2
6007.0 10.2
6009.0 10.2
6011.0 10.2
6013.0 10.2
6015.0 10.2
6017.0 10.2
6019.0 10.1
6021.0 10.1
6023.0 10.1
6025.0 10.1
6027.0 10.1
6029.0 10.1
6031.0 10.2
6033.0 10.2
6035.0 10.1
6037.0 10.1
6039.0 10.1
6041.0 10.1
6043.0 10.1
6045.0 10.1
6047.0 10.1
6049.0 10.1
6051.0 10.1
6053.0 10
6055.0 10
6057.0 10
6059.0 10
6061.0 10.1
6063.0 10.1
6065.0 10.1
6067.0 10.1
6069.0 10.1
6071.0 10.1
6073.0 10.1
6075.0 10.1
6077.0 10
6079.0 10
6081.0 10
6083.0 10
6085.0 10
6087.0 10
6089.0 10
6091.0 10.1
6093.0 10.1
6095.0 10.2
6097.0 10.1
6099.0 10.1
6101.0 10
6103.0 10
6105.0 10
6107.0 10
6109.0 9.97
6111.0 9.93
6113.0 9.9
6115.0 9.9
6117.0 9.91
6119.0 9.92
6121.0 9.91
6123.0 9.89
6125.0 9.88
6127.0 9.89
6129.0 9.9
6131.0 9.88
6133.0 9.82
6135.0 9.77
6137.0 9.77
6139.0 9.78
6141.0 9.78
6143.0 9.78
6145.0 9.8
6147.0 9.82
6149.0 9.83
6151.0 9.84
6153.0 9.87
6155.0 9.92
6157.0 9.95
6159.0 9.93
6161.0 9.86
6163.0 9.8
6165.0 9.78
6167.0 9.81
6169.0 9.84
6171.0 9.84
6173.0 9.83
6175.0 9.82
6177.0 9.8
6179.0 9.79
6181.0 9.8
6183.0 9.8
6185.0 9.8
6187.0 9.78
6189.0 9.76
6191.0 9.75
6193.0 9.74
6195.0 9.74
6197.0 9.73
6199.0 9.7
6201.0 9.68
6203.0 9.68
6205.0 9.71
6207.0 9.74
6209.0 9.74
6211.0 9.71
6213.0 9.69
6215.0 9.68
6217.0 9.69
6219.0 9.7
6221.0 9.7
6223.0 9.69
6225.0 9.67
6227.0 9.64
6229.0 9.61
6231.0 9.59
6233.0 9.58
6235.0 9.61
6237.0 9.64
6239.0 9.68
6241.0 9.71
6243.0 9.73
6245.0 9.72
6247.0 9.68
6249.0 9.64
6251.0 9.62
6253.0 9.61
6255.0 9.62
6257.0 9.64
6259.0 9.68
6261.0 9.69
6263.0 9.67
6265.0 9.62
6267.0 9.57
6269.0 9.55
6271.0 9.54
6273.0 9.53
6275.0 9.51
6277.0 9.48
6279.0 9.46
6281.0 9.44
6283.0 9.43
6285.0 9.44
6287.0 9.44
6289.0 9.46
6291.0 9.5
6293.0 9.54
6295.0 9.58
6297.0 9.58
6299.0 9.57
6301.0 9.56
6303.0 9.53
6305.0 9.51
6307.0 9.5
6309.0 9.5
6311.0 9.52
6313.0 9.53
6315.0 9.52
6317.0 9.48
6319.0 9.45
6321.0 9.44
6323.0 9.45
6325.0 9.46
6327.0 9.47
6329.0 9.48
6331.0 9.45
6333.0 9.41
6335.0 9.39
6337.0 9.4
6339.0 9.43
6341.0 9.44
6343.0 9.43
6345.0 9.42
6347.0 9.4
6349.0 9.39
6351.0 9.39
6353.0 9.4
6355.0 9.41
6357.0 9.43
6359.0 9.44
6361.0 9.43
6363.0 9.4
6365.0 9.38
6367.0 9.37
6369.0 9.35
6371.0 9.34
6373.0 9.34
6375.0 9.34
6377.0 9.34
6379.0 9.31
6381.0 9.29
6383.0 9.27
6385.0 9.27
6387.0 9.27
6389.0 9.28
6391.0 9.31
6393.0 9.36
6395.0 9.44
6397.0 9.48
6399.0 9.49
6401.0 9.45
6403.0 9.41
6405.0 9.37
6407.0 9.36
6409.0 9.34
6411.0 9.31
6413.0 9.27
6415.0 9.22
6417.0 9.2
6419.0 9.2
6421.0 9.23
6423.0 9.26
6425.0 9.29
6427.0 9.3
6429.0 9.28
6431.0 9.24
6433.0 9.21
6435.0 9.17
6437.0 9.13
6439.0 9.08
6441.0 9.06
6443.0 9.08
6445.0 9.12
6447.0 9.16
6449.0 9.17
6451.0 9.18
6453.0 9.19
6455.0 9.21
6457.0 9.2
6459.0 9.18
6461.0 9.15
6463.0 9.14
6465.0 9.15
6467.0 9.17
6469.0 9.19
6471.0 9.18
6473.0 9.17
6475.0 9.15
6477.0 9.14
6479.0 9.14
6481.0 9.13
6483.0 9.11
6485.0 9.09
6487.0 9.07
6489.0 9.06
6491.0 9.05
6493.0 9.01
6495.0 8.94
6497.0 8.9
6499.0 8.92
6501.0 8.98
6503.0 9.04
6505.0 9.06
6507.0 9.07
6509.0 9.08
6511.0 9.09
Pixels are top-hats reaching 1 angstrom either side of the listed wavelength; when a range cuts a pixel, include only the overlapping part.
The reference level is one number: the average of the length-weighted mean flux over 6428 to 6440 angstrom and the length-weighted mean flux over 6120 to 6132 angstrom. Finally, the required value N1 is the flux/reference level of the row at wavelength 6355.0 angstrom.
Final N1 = 0.99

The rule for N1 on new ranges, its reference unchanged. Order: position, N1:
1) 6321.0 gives 0.99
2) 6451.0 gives 0.96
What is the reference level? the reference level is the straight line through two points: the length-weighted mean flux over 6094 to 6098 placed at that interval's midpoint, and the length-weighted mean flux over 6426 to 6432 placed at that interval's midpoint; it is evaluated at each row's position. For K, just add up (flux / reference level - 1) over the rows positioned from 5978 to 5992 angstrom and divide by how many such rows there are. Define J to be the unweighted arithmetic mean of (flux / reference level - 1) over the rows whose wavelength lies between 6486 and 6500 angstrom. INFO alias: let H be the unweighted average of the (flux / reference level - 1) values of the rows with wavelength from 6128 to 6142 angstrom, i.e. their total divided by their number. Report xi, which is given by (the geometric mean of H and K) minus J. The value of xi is 0.030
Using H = -0.023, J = -0.012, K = -0.0136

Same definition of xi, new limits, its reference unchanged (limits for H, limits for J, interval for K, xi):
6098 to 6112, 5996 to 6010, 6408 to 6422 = 0.028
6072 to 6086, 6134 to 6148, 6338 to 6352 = 0.036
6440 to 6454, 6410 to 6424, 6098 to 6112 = 0.018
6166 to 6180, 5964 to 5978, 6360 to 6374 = 0.033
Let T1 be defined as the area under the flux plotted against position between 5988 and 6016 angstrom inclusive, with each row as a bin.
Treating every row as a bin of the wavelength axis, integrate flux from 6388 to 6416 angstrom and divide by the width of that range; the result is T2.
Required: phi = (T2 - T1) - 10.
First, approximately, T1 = 286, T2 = 9.4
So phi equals -287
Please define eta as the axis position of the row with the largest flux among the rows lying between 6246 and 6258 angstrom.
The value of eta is 6247.0 angstrom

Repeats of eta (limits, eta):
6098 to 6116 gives 6099.0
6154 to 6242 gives 6157.0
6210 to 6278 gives 6243.0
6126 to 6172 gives 6157.0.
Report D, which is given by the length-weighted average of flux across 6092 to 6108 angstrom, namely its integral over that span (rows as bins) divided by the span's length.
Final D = 10.1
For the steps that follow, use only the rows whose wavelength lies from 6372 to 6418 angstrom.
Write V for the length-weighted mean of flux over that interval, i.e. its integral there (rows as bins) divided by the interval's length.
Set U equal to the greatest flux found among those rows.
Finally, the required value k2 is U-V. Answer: 0.15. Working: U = 9.49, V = 9.3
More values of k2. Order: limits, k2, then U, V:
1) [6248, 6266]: 0.05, 9.69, 9.6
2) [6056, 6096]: 0.14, 10.2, 10.1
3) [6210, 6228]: 0.02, 9.71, 9.7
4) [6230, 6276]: 0.10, 9.73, 9.6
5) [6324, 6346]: 0.05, 9.48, 9.4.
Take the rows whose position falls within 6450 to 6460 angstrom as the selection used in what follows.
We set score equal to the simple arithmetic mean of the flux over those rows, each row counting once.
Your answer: 9.2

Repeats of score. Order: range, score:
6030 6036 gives 10.2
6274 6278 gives 9.5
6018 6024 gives 10.1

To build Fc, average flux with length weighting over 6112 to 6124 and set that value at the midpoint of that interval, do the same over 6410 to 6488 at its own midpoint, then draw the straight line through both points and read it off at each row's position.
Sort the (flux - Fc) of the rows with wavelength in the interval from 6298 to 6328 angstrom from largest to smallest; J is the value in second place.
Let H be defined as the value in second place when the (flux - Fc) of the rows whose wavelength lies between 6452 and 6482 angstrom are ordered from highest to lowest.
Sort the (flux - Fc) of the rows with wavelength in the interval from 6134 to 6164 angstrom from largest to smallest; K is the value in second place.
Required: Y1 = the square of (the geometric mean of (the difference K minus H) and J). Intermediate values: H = 0.051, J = 0.06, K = 0.12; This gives 0.004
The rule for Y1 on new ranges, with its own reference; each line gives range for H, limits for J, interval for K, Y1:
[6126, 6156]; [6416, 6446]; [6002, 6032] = 0.002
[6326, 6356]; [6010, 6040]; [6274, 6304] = 0.004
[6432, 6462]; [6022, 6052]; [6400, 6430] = 0.009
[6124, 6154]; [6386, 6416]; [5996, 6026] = 0.009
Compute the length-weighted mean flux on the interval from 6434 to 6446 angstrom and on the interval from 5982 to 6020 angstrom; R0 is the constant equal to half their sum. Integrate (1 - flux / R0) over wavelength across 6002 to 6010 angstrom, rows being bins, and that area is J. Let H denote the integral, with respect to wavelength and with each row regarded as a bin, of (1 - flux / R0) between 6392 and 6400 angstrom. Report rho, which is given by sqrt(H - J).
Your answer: 0.8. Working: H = 0.2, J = -0.439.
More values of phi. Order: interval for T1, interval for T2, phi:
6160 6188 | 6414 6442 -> -275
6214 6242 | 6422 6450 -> -271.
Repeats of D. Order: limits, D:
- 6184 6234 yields 9.7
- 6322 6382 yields 9.4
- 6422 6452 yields 9.2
